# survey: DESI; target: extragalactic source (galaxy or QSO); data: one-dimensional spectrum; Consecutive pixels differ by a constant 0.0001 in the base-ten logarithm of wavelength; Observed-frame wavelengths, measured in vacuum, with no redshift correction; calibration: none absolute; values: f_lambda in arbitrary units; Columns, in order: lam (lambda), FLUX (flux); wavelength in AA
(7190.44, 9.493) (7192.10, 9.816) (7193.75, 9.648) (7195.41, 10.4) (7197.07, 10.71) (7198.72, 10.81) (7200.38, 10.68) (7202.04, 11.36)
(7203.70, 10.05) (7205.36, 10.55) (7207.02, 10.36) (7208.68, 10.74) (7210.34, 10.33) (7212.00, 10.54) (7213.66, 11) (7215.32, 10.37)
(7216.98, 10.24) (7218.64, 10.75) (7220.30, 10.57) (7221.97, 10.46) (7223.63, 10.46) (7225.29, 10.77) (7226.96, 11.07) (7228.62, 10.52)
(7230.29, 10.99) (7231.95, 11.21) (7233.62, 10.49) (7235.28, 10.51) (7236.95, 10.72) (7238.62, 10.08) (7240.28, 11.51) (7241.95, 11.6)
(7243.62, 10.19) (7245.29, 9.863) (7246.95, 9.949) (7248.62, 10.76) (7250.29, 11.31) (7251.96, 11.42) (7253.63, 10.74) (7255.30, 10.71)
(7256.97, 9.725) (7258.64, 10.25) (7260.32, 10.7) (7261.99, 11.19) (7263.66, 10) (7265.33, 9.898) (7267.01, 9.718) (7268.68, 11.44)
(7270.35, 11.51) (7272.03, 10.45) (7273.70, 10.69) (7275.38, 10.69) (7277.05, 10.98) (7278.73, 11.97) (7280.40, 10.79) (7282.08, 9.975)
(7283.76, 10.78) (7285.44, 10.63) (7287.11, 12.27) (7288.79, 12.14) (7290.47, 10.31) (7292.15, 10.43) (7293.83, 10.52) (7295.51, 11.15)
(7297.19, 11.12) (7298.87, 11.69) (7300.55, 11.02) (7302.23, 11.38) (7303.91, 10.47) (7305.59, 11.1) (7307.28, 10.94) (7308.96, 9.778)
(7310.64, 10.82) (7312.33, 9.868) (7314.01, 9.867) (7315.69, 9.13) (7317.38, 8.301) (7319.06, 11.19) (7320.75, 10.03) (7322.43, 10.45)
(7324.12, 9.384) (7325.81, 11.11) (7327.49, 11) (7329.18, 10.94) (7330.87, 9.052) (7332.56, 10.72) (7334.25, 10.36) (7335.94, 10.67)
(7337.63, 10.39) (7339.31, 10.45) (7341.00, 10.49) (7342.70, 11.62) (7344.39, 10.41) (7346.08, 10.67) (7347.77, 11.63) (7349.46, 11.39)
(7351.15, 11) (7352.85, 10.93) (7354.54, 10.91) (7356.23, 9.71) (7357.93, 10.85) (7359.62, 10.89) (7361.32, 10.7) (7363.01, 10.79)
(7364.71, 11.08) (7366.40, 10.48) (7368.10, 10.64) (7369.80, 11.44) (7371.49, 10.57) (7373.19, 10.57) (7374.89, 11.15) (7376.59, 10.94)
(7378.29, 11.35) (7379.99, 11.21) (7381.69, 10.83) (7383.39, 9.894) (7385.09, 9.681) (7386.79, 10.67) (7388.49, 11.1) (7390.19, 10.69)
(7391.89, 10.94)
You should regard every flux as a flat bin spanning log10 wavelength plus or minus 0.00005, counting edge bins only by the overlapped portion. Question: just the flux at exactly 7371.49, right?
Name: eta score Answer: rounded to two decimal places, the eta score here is 10.57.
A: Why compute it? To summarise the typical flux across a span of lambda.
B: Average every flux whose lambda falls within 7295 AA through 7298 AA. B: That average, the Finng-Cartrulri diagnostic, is 11.1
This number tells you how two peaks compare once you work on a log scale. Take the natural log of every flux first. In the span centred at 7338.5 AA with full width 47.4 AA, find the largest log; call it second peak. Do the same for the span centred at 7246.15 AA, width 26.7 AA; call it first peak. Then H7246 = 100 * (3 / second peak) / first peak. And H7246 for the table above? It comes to 49.9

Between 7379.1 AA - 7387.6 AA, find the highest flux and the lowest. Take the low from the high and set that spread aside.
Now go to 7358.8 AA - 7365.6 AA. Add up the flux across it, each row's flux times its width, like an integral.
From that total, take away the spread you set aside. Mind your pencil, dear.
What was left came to 72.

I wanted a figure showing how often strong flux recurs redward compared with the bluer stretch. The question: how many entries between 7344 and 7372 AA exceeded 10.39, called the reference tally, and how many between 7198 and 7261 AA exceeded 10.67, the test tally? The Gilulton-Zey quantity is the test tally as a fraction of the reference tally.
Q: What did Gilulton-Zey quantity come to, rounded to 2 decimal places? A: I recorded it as 1.19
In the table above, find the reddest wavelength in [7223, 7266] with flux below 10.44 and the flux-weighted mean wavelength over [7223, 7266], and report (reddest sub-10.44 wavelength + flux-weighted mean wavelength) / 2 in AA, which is 7254.8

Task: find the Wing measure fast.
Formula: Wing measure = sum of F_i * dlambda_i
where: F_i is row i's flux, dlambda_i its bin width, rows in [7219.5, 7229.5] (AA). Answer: 106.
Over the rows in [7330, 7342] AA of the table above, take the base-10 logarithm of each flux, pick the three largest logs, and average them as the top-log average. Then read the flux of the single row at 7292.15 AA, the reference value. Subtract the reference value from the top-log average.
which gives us -9.4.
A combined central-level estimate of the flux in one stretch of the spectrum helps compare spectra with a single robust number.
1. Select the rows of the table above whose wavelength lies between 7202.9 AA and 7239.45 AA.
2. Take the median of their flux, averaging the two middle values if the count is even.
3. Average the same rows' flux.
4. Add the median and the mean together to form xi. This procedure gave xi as 21.1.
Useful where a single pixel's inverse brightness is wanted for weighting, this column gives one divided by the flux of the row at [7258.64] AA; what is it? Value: 0.098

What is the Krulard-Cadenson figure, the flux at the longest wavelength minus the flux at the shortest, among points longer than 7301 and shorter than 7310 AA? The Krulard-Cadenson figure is -1.6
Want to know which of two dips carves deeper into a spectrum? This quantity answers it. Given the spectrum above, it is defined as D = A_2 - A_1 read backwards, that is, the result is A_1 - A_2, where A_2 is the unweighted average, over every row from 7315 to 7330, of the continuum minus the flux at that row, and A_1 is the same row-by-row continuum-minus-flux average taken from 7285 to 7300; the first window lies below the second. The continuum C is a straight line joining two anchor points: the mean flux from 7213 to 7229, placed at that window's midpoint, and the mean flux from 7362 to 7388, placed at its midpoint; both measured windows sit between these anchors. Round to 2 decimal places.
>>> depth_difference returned -1.00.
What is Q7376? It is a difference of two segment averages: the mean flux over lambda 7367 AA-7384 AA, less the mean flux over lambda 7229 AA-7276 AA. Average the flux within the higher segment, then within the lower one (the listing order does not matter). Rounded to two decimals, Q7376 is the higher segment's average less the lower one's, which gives 0.21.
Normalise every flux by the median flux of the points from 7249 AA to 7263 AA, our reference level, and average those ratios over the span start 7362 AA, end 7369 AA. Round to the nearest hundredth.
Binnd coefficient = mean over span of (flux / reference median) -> 1.00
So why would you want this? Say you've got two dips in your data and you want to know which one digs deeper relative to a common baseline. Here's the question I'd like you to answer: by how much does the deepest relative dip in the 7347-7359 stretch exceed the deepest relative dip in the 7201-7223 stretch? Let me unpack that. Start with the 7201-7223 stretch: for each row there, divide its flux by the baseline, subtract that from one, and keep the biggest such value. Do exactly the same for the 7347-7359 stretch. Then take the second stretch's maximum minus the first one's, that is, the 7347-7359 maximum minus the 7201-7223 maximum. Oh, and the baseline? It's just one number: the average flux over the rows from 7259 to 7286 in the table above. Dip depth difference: 0.032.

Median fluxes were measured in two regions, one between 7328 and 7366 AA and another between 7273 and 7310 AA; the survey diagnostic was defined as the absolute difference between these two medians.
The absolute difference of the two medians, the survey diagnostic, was 0.11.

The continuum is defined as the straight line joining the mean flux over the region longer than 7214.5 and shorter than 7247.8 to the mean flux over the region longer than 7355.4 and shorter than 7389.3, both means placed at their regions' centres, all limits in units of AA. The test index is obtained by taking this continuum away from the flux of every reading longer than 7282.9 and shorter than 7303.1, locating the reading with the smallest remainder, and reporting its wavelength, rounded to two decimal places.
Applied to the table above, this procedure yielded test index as 7290.47 AA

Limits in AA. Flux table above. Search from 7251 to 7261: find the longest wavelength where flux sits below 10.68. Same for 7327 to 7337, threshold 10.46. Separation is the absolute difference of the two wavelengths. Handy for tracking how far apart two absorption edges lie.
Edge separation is 75.6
